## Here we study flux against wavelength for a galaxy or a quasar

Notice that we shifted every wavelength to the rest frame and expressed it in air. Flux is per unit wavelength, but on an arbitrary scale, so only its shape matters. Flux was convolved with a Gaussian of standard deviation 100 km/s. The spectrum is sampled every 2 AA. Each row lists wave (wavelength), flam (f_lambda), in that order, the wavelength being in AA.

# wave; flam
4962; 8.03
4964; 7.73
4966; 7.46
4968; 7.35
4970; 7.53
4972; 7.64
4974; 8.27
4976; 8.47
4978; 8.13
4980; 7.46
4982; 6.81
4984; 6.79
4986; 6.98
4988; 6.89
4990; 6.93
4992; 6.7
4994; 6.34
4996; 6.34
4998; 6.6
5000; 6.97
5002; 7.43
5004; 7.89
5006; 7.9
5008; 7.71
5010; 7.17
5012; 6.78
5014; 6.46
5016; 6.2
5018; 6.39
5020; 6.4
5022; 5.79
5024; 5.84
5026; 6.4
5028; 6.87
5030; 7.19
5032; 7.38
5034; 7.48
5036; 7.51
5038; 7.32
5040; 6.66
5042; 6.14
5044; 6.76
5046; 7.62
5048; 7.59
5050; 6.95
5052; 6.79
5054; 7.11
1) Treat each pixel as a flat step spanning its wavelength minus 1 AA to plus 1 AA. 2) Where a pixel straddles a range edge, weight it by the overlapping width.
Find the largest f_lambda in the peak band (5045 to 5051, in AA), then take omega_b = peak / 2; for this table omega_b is 3.81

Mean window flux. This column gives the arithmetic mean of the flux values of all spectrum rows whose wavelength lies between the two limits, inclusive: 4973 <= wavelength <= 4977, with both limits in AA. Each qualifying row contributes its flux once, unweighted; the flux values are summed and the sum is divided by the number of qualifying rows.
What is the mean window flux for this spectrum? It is 8.4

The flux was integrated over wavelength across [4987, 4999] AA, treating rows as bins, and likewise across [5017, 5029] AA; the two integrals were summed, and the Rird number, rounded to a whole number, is 155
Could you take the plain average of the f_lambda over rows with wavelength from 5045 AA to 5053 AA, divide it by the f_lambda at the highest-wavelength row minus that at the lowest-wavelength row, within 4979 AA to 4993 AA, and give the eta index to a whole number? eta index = -10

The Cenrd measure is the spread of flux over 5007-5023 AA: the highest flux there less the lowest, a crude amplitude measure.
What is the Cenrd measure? 1.92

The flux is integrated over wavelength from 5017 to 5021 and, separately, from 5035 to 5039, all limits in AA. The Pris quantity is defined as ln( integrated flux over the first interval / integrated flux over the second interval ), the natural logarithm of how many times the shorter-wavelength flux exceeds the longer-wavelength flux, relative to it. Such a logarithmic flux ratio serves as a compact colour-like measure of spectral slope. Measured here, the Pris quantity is -0.148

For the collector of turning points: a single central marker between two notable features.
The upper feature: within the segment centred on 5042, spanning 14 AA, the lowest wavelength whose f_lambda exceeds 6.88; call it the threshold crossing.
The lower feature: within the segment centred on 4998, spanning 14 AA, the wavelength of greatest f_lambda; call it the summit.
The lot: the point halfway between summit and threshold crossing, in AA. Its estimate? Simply 5020 AA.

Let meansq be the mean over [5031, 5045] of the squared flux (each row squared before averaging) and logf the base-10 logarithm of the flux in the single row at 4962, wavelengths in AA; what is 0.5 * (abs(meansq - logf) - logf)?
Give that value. 24.0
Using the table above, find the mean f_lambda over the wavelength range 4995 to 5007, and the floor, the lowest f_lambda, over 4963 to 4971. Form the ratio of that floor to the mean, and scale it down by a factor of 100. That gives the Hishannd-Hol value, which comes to 0.0102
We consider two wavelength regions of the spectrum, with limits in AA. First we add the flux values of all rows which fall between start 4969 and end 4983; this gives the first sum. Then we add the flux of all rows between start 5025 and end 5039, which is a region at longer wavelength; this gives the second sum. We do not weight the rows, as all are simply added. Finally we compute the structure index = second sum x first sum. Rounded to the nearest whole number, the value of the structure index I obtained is 2724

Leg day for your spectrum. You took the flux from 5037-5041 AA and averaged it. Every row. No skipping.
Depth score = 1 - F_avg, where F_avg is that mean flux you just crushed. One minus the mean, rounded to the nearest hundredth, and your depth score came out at -5.99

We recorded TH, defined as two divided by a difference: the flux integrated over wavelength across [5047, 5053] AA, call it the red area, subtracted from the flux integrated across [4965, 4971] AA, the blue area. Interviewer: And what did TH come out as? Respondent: 1.0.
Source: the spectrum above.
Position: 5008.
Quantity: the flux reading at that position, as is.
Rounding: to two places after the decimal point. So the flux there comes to 7.71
